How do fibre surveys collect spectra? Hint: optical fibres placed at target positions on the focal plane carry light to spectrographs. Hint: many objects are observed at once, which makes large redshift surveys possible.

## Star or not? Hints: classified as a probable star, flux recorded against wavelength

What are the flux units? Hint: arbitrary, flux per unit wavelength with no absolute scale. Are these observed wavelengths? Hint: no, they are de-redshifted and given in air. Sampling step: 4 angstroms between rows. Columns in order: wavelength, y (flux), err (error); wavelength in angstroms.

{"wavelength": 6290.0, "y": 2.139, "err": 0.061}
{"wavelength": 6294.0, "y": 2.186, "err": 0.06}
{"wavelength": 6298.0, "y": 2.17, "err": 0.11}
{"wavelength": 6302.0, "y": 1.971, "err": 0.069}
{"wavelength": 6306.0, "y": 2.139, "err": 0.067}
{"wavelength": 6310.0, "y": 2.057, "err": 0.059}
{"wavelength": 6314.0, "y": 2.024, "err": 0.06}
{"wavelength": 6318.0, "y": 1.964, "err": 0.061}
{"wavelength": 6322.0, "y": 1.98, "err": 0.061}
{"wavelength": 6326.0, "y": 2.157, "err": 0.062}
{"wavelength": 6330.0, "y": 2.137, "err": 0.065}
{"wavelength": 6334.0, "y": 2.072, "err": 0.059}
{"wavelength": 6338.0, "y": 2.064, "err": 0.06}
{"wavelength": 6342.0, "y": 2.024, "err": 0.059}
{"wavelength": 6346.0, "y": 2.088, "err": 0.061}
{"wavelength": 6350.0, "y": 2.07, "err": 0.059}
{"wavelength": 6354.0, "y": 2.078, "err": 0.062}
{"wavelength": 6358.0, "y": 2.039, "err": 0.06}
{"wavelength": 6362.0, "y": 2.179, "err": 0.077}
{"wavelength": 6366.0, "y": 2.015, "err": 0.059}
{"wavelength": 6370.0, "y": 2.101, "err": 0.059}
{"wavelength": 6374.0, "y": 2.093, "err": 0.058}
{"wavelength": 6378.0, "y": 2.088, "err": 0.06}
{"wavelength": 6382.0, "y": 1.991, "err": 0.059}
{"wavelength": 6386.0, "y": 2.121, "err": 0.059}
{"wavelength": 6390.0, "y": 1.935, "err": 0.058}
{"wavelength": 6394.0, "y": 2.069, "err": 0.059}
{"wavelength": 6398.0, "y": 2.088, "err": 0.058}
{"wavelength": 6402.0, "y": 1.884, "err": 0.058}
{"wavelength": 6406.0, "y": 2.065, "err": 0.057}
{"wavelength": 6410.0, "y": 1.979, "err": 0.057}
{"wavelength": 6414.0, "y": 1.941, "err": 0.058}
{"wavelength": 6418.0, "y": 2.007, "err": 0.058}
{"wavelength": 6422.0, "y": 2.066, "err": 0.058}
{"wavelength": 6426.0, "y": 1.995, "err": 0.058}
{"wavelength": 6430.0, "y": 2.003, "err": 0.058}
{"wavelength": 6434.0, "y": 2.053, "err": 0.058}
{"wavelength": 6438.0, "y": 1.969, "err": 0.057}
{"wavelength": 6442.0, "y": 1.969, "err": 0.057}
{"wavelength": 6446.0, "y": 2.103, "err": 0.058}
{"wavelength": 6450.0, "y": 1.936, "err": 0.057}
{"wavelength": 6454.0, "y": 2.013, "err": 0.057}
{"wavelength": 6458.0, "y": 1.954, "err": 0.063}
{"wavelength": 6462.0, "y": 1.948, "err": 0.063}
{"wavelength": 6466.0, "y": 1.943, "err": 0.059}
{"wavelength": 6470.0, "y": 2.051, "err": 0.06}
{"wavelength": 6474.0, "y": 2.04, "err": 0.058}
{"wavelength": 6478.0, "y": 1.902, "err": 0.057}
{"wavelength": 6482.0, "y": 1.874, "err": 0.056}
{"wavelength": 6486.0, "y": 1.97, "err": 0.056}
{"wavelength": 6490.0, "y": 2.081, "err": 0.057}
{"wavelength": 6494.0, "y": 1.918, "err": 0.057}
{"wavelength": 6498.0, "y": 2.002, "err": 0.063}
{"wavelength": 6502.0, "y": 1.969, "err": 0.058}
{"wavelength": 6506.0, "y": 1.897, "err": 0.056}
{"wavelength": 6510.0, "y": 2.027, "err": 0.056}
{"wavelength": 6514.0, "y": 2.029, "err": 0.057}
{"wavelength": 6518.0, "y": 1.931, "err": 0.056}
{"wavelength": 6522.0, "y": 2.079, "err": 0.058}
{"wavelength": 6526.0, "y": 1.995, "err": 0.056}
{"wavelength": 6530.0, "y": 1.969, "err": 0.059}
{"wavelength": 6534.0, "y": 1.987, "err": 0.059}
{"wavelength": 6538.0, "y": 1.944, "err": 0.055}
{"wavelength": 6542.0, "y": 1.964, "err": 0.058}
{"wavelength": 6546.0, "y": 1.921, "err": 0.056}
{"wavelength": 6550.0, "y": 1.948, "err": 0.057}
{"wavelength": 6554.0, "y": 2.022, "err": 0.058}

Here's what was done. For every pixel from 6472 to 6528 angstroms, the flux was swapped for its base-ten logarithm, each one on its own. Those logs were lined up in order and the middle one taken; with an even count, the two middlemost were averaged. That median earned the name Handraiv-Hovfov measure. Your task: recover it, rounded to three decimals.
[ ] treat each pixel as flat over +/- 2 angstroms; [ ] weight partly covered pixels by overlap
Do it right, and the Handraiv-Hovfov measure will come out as 0.297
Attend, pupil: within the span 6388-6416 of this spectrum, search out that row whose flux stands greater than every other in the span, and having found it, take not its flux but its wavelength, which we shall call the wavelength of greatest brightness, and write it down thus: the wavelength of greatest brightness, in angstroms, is 6398.0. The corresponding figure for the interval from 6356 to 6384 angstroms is 6362.0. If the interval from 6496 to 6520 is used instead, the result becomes 6514.0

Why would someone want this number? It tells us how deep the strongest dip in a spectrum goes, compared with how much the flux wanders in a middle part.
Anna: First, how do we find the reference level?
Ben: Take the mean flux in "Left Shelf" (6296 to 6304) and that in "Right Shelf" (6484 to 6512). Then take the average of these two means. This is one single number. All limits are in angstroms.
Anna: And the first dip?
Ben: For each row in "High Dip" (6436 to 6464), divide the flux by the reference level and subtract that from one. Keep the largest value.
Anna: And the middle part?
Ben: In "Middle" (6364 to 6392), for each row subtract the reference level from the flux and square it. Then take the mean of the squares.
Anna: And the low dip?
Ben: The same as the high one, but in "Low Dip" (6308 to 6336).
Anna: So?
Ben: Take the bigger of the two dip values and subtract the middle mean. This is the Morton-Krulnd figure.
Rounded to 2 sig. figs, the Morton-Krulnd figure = 0.040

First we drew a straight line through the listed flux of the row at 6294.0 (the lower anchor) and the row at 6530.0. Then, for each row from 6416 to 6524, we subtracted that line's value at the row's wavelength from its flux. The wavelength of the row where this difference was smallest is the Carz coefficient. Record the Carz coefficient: 6482.0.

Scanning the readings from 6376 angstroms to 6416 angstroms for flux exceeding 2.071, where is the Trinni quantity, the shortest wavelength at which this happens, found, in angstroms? 6378.0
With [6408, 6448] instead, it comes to 6446.0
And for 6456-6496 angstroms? 6490.0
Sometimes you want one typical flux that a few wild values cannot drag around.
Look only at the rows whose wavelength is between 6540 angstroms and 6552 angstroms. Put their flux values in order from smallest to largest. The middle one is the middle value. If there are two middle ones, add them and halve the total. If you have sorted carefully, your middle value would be 1.95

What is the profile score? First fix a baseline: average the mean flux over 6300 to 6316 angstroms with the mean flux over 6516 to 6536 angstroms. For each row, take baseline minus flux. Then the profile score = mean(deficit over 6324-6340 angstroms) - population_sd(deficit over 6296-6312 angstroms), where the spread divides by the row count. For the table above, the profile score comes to -0.16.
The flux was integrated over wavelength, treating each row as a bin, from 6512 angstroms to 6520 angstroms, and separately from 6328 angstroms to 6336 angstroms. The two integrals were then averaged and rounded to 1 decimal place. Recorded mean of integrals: 16.3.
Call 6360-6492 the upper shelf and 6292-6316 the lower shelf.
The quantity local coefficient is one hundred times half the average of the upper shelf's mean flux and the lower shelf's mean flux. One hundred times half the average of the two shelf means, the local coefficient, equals 103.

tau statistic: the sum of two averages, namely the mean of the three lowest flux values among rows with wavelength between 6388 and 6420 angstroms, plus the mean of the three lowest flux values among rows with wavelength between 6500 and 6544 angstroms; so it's 3.84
